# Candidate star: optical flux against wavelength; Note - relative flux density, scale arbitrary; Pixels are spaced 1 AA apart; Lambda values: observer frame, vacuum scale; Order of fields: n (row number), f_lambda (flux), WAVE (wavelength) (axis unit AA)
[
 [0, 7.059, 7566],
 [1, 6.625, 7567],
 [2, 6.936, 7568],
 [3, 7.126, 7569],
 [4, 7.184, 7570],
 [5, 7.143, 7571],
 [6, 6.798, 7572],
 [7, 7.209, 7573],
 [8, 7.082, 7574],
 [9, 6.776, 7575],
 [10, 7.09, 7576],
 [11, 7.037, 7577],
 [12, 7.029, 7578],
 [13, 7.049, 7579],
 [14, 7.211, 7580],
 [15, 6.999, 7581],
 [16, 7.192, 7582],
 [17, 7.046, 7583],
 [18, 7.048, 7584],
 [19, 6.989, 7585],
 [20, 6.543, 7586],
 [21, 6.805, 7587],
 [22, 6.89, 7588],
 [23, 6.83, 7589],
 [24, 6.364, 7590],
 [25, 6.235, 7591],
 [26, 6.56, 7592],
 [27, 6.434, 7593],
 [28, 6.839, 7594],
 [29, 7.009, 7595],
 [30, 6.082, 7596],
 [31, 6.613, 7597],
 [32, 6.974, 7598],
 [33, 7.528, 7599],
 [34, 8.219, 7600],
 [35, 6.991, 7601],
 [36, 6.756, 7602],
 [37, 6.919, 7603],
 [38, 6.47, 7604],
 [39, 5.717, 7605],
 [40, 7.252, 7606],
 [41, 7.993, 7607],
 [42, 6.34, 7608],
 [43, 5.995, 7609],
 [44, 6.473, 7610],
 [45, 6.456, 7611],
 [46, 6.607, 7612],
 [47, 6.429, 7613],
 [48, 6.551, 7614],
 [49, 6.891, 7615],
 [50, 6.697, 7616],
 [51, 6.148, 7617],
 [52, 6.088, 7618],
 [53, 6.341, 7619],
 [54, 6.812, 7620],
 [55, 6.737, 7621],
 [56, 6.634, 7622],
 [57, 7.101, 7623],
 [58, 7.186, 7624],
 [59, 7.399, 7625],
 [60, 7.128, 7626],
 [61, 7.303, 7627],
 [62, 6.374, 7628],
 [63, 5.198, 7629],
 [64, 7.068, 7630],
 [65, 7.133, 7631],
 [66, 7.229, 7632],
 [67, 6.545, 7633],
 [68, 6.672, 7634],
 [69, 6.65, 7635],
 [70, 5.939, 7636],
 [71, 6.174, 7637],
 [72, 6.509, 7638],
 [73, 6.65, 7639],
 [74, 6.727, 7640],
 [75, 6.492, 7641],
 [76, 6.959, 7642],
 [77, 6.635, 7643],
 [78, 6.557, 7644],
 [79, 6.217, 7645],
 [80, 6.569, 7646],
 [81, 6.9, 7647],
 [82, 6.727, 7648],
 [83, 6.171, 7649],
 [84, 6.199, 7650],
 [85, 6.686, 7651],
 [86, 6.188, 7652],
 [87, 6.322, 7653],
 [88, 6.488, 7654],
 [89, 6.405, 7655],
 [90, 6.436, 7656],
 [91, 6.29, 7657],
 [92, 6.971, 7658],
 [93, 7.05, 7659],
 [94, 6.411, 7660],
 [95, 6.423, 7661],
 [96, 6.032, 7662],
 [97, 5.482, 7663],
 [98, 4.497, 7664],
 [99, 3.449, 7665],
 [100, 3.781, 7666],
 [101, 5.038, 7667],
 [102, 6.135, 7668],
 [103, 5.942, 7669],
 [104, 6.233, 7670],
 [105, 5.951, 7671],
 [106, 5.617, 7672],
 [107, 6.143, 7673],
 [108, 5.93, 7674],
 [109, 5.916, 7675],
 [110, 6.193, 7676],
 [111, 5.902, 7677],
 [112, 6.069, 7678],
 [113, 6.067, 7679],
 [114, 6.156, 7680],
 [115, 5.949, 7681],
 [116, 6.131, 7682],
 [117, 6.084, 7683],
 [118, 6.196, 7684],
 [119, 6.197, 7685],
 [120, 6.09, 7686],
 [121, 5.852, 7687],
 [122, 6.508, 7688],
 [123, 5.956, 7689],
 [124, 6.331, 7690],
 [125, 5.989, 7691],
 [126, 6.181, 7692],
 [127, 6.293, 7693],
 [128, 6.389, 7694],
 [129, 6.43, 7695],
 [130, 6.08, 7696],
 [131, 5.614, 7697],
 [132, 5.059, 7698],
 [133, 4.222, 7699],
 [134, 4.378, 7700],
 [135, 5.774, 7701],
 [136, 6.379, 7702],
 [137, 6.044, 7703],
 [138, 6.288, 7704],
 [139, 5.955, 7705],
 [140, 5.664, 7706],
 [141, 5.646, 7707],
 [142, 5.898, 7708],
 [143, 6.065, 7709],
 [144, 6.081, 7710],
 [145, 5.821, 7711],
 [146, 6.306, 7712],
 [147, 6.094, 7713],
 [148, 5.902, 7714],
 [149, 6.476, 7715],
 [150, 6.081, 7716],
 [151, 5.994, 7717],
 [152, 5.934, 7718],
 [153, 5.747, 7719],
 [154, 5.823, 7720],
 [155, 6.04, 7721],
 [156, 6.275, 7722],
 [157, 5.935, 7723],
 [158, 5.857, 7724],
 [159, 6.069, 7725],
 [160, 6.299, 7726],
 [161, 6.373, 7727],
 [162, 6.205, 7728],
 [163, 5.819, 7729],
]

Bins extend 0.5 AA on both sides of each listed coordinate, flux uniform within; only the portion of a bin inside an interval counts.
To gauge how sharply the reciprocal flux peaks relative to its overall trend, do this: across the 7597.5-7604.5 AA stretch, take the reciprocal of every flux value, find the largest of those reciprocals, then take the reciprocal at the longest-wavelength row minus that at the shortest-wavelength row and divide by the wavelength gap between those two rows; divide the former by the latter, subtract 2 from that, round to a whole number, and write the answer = 81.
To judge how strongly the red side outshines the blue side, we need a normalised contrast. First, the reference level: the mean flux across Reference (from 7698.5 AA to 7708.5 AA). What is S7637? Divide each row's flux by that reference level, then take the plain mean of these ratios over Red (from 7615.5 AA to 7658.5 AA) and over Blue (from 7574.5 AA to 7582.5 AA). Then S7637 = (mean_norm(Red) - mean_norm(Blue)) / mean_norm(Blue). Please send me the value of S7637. -0.06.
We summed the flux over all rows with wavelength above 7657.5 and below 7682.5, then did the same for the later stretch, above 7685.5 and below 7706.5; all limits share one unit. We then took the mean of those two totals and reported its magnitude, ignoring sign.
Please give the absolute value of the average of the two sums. 134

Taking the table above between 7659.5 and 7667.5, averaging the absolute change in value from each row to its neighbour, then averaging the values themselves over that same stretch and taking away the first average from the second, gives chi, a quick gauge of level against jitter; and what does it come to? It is 4.49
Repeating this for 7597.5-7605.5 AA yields 6.36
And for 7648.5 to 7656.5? 6.16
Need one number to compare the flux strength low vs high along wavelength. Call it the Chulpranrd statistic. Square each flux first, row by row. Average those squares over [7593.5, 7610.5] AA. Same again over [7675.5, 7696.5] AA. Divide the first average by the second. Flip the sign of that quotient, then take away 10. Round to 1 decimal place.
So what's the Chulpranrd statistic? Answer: -11.2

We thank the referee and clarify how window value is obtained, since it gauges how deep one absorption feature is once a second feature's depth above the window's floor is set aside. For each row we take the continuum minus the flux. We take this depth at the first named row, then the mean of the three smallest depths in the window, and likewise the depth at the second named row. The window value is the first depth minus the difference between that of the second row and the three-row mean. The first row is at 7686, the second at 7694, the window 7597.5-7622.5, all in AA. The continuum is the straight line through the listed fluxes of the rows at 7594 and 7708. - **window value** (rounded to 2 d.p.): -0.78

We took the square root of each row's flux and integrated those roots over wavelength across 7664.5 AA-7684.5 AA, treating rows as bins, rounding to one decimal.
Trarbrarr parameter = 47.8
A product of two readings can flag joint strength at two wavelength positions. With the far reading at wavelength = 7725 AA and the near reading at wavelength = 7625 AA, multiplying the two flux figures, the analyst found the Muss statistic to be 45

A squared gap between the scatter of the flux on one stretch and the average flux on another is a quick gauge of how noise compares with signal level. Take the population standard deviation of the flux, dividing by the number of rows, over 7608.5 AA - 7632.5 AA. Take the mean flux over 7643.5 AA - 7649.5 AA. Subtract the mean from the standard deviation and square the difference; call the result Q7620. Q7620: 36.3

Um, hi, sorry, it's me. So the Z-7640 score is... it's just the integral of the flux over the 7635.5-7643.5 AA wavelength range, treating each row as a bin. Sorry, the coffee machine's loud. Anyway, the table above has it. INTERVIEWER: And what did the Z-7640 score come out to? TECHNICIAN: 52.1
